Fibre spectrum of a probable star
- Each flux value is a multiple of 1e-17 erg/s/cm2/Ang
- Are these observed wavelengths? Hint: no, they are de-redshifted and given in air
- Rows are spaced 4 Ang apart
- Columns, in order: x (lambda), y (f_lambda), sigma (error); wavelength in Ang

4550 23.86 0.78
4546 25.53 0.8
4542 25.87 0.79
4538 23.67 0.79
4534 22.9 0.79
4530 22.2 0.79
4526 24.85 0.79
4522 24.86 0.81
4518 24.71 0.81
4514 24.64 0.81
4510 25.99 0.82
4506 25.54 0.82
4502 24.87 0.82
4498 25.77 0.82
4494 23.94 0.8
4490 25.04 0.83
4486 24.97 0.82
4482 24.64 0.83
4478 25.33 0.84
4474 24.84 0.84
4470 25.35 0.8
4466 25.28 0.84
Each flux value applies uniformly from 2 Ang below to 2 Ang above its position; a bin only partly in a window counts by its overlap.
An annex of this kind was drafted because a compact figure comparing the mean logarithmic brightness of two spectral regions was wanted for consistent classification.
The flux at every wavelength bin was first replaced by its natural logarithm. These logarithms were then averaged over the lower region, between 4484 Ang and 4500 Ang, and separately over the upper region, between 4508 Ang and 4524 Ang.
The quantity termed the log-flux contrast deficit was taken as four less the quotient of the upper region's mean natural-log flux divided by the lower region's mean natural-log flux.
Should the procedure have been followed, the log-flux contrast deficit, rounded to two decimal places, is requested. 3.00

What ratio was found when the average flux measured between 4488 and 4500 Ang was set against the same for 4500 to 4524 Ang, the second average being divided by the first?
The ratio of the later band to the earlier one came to 1.01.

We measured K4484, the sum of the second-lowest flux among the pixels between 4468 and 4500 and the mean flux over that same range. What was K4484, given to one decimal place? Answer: 49.6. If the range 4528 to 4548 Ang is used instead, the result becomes 46.9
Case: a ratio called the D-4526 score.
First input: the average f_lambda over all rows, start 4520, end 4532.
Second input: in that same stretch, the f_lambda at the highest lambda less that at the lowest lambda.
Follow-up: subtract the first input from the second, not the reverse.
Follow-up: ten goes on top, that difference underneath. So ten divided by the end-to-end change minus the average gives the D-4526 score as -0.376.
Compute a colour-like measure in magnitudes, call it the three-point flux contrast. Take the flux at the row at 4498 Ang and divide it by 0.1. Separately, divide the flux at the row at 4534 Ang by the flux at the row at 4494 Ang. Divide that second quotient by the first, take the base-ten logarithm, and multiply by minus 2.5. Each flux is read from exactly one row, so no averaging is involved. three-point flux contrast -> 6.08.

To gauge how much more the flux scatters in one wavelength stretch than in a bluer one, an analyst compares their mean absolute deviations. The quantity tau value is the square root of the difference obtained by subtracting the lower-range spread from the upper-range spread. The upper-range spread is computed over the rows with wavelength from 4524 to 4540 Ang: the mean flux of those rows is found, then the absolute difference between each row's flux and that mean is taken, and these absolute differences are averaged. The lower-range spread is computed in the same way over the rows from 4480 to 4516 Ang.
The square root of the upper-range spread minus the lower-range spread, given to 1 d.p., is 0.6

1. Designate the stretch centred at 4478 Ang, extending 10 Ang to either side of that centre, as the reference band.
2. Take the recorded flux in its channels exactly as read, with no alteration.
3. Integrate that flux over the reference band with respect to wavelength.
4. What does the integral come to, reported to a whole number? 501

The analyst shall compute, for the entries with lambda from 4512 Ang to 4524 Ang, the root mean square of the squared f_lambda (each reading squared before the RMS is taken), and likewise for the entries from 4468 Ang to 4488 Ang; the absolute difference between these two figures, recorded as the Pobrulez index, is 15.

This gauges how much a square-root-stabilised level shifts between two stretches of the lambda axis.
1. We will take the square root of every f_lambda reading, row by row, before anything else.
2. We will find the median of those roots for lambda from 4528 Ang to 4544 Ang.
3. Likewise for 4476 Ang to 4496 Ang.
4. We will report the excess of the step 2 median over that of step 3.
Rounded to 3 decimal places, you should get -0.172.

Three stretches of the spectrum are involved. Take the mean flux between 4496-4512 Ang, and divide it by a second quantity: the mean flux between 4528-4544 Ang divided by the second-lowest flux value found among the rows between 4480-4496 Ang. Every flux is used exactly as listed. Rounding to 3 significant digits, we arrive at 26.6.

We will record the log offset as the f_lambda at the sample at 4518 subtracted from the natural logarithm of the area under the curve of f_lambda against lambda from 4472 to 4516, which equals -17.7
